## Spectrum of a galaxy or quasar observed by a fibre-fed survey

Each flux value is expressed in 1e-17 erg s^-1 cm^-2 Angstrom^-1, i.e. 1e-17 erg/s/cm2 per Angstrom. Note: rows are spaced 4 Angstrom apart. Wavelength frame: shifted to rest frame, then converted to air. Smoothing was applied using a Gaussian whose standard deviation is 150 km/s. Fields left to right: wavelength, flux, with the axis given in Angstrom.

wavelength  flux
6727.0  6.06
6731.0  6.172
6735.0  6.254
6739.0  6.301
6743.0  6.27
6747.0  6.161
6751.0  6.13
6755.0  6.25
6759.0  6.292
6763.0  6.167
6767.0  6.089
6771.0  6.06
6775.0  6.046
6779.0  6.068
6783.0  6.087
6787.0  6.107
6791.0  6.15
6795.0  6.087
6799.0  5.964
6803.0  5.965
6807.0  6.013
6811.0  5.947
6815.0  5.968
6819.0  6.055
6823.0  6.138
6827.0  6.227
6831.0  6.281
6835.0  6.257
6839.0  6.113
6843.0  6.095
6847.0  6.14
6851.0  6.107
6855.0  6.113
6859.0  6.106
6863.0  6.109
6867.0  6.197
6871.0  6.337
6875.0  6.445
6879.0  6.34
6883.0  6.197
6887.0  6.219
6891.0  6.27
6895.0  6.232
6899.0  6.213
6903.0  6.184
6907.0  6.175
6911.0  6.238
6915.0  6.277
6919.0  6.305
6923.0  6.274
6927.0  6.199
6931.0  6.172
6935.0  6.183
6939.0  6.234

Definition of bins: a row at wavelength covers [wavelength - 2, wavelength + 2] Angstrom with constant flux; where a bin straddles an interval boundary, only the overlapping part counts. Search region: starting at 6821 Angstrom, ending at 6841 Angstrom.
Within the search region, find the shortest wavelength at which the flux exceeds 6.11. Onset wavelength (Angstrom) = 6823.0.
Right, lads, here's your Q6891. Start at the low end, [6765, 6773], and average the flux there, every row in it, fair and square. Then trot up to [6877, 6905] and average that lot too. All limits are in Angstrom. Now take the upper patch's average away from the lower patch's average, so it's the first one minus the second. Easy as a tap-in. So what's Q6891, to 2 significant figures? -0.16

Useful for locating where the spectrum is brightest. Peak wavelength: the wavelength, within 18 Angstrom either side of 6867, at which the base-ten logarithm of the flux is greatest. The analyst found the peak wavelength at 6875.0 Angstrom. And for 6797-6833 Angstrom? 6831.0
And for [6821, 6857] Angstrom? 6831.0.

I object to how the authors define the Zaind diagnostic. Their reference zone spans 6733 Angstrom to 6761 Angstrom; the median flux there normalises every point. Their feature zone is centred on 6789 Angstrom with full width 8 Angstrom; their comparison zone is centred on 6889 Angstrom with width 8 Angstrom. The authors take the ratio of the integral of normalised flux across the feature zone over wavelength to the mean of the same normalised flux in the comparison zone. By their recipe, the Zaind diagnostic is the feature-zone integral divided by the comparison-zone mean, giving 7.85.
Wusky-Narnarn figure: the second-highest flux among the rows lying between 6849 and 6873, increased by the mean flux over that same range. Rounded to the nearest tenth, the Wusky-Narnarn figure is 12.4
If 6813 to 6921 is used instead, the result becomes 12.5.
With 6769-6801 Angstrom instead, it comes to 12.2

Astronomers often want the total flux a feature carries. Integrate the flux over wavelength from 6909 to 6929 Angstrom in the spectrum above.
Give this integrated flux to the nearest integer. 125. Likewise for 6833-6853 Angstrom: 123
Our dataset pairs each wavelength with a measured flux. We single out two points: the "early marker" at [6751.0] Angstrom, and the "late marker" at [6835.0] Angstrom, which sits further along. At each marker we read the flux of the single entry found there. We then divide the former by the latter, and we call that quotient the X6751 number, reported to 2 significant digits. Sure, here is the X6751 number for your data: 0.98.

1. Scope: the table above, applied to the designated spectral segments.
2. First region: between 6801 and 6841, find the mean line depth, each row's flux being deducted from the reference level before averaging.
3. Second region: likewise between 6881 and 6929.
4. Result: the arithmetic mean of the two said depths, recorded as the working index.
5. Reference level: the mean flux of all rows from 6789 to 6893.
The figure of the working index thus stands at -0.016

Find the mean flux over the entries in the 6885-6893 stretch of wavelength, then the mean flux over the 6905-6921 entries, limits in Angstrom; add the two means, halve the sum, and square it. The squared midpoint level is 39.0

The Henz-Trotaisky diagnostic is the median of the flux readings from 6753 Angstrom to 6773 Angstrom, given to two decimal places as 6.17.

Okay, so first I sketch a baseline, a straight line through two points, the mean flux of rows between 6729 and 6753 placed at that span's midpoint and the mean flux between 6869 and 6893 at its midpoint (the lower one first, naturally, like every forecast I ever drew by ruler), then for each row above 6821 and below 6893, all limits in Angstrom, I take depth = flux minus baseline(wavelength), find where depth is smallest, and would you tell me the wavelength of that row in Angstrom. 6843.0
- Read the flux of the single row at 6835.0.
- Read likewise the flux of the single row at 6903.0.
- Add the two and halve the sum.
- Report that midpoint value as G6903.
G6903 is 6.22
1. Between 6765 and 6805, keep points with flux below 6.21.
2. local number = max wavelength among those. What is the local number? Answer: 6803.0 Angstrom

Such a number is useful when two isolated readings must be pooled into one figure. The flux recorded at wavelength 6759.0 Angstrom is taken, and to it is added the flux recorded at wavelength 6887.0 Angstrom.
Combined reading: 12.5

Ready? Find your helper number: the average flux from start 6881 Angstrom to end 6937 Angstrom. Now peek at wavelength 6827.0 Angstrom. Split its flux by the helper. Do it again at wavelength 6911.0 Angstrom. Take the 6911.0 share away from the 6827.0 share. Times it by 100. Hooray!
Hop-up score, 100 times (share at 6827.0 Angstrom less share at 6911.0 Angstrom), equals -0.2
